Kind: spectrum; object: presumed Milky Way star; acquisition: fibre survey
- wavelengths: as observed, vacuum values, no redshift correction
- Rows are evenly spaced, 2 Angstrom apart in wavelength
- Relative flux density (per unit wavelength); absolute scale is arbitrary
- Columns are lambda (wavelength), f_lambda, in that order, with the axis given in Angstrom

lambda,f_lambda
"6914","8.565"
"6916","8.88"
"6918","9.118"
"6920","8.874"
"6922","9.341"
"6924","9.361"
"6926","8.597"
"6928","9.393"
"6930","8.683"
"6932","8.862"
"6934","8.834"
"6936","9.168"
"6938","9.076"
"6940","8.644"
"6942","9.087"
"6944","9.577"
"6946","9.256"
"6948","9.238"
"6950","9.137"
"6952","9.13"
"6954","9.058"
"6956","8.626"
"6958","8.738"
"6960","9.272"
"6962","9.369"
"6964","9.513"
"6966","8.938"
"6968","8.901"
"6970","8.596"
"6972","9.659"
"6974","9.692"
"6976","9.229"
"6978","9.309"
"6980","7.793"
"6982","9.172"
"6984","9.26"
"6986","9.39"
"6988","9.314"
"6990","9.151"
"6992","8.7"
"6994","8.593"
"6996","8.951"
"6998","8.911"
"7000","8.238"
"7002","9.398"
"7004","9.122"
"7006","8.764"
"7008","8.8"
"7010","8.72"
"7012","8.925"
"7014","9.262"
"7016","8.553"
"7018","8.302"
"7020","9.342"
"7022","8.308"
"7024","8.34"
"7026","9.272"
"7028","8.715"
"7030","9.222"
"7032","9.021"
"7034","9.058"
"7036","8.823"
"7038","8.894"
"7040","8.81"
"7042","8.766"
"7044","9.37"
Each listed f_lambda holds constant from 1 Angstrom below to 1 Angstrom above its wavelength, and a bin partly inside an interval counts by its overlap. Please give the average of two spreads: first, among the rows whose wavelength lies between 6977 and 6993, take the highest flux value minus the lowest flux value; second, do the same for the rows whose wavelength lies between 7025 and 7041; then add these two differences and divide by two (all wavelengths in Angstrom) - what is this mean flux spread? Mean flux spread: 1.08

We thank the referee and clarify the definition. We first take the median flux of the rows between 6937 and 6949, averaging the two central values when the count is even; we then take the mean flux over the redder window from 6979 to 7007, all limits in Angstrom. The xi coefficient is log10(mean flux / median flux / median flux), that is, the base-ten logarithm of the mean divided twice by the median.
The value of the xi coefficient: -0.974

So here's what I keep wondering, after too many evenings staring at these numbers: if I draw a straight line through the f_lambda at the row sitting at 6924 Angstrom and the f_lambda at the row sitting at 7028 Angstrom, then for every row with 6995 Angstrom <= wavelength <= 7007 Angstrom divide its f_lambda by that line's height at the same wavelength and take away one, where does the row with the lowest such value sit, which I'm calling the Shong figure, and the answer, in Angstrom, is 7000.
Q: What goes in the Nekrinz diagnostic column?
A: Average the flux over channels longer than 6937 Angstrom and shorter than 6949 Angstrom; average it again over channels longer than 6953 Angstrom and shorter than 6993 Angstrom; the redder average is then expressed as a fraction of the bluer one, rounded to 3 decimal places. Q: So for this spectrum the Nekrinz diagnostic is 0.993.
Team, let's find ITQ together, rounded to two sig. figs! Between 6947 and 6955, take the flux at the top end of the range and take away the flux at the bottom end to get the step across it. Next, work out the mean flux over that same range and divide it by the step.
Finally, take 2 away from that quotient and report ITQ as -53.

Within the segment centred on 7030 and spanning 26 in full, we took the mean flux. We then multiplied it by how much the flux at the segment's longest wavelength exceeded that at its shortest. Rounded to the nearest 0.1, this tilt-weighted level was 4.1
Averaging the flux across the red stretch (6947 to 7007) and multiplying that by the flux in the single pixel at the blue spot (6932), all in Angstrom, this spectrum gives 80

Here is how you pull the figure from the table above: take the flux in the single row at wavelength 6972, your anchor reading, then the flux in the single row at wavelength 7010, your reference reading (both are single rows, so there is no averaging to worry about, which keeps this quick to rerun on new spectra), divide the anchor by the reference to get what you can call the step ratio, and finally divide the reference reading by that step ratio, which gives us 7.87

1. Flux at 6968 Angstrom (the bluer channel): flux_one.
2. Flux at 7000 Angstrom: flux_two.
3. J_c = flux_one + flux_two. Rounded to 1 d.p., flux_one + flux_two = 17.1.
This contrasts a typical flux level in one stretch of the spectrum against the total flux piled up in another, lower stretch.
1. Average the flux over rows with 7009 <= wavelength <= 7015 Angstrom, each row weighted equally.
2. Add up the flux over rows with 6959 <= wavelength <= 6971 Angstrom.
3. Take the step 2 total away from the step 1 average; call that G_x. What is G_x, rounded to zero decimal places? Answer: -46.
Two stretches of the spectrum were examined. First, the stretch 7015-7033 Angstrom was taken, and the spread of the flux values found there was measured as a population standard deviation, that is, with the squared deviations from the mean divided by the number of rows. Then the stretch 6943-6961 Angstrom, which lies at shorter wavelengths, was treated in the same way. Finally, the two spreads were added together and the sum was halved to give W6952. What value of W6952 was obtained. 0.34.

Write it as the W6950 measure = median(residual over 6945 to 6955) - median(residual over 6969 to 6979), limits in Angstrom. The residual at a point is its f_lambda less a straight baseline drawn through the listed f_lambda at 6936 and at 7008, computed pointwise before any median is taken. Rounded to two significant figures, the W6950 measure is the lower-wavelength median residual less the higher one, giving -0.31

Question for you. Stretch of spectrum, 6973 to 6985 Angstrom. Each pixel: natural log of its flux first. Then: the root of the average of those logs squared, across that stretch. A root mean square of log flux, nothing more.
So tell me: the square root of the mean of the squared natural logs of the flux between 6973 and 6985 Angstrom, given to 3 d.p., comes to 2.204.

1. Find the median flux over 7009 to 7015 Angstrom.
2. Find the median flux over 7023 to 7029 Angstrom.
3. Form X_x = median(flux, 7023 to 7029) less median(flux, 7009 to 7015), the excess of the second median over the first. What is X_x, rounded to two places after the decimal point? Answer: -0.21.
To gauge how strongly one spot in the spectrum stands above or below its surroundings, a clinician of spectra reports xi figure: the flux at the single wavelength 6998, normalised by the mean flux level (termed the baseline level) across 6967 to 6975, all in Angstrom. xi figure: 0.97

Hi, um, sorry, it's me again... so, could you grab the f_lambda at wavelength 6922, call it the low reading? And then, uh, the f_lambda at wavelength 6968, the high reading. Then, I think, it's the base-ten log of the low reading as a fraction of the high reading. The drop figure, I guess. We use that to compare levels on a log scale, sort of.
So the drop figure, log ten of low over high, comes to 0.021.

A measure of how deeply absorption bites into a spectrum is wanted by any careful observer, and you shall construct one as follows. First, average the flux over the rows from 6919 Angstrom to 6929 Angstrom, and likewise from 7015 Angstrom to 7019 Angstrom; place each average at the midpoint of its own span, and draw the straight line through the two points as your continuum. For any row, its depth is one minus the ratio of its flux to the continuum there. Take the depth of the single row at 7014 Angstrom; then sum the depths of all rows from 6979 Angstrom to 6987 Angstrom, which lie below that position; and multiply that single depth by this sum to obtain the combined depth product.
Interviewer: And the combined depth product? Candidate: 0.0100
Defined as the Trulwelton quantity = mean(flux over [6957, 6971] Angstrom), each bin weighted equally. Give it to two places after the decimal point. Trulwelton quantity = 9.05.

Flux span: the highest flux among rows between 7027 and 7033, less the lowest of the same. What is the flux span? 0.51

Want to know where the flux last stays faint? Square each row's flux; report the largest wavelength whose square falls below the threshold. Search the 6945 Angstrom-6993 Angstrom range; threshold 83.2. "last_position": 6992 Angstrom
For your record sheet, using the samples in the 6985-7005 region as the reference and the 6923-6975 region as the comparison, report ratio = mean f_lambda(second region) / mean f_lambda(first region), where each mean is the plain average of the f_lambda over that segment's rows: 1.01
